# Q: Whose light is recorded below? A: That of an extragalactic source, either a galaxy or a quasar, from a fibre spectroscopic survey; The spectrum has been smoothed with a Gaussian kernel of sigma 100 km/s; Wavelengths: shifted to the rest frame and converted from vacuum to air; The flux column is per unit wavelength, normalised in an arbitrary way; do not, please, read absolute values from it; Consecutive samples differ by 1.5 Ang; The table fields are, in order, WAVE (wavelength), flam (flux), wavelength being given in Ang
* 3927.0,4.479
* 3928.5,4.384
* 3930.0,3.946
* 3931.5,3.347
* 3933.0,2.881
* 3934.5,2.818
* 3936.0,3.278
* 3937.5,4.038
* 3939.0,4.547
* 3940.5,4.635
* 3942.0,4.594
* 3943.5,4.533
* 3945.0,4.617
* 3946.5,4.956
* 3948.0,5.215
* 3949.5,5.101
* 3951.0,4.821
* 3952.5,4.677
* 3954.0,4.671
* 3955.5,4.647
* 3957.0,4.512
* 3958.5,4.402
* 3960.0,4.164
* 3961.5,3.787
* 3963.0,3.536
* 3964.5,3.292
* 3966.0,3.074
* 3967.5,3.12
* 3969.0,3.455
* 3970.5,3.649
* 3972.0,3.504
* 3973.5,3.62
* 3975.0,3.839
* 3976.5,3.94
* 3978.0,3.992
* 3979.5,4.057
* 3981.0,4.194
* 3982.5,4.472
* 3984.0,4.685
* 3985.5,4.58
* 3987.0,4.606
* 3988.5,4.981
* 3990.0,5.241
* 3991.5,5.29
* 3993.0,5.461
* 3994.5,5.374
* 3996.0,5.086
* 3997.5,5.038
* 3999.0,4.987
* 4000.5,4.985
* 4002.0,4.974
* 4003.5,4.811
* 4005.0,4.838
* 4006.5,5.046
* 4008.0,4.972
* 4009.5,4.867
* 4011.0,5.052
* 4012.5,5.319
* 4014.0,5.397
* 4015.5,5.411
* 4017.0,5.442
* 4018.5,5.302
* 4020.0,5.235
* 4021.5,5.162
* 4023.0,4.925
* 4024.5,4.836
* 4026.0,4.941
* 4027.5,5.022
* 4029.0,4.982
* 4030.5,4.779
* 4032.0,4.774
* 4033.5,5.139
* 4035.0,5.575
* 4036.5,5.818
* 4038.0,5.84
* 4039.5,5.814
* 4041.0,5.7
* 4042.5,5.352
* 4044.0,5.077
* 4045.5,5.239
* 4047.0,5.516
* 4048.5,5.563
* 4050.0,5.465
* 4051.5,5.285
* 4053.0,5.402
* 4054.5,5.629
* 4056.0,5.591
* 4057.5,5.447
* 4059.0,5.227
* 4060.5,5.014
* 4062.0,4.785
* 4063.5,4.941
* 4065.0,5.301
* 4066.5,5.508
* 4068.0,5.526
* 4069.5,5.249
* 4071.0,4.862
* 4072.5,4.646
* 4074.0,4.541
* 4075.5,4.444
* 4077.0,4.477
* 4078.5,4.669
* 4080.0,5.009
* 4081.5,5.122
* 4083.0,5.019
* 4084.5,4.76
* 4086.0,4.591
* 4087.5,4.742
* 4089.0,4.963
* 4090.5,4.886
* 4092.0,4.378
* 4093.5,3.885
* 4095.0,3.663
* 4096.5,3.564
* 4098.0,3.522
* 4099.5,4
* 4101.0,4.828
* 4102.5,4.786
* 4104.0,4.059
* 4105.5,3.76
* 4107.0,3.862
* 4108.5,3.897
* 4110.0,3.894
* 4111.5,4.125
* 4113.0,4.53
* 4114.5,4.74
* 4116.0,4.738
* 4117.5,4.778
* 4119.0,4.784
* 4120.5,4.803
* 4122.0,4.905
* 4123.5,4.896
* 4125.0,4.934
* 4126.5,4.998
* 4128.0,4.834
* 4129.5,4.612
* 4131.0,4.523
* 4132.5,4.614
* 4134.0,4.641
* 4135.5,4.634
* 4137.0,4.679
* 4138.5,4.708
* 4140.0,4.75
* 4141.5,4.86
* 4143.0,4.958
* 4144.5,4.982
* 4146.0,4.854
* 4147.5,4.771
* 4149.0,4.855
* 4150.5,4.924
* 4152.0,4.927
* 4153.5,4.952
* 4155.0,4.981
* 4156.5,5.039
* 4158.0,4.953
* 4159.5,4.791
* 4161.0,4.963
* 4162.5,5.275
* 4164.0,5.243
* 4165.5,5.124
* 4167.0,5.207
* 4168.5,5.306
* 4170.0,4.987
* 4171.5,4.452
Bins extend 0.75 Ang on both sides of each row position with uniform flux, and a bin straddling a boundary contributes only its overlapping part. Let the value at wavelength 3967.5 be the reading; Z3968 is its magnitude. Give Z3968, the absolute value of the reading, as 3.1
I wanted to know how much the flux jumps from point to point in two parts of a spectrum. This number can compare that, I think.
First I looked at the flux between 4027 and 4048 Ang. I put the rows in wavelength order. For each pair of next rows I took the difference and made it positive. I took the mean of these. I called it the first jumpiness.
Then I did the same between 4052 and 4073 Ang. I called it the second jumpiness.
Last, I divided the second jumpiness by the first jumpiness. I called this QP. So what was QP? 1.1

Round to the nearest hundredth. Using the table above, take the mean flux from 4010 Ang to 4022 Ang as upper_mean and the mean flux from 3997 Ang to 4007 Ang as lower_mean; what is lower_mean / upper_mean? 0.94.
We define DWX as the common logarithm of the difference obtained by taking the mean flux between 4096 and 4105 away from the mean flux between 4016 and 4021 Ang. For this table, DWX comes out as 0.1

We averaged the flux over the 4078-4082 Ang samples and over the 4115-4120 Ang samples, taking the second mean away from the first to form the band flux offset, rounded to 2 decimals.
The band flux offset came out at 0.17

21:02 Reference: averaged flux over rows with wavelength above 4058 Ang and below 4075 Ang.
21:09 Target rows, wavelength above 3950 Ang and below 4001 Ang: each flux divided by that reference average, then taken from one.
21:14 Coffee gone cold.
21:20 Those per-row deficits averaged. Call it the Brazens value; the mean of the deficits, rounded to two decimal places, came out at 0.14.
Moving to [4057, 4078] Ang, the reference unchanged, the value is 0.01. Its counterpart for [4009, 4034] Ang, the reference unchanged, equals -0.01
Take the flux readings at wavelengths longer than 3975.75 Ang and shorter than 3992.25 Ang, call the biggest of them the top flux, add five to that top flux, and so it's 10.3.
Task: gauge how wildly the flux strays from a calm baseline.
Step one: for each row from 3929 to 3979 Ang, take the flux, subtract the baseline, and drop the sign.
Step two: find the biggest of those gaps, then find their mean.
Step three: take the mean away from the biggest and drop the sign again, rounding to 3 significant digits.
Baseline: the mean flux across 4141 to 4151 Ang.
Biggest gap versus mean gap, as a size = 1.18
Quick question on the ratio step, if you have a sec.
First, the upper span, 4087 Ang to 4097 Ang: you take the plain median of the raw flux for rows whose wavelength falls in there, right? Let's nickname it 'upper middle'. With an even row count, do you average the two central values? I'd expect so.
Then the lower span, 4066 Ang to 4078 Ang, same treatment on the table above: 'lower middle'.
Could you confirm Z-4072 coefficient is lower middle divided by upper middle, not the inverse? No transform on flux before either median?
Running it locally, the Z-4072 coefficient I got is 1.09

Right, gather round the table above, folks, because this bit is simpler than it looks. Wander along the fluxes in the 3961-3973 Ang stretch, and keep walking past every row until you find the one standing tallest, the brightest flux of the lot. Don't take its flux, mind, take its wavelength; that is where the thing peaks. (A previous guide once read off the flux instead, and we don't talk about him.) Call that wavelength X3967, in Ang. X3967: 3961.5 Ang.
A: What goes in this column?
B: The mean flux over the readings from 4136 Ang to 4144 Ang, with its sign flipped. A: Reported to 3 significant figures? -4.79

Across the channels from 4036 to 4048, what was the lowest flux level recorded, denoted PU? 5.077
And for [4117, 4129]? 4.778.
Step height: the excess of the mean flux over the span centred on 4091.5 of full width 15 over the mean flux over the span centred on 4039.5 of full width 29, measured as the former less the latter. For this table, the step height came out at -1.0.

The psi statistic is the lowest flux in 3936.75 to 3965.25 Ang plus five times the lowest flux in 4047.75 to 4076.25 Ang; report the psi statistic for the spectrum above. 25.5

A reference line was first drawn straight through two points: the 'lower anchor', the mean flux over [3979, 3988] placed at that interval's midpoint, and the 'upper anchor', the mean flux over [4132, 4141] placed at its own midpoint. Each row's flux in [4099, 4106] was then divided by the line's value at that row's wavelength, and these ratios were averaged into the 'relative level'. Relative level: 0.93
